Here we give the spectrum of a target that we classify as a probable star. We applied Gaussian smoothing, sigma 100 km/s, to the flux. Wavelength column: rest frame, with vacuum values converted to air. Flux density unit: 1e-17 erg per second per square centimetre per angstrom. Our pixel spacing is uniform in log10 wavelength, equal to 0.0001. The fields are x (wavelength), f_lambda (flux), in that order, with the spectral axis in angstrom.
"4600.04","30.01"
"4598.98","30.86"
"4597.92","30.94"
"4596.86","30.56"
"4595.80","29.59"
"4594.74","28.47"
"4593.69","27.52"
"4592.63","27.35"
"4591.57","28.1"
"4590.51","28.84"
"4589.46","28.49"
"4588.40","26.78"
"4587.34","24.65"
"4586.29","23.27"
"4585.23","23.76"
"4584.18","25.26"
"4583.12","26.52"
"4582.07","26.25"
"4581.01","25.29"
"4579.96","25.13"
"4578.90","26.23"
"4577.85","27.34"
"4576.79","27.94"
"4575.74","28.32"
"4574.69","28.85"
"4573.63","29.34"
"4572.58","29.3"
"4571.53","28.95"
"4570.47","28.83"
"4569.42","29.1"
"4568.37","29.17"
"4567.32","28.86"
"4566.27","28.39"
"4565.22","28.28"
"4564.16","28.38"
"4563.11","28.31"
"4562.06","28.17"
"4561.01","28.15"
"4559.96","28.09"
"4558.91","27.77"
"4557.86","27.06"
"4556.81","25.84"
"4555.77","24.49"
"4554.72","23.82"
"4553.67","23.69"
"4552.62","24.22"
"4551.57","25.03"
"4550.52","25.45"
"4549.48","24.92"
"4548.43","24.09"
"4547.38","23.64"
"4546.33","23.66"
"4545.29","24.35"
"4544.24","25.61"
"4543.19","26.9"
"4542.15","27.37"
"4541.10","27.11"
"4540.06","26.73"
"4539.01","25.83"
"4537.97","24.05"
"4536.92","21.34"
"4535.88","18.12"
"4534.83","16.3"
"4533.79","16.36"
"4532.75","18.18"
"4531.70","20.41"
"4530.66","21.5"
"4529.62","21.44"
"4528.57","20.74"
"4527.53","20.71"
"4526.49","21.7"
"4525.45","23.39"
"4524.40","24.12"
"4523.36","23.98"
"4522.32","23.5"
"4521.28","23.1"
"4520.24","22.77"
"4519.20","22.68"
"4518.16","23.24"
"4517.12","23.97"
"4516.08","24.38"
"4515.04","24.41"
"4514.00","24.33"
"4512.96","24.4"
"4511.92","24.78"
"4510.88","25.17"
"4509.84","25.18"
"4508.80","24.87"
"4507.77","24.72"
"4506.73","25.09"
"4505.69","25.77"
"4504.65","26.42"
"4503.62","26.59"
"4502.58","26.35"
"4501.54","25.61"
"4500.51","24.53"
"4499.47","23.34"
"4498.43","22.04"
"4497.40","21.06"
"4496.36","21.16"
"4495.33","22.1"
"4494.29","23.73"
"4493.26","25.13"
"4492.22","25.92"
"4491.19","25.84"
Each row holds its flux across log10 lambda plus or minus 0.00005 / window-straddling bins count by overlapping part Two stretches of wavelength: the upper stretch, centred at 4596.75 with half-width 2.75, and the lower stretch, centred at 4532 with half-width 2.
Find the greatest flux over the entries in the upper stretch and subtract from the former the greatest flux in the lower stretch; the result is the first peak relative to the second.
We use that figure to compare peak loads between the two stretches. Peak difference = 9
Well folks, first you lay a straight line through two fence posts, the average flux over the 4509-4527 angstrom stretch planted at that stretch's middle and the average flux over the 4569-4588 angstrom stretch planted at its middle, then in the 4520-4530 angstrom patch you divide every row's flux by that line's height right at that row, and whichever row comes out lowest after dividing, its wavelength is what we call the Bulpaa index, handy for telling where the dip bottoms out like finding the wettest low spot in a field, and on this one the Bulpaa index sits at 4528.57 angstrom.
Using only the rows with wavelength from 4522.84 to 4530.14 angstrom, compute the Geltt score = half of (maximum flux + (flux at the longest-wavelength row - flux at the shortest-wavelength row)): 10.8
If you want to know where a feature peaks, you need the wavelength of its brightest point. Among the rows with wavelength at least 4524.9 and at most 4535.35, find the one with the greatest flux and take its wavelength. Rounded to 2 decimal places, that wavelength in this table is 4525.45 angstrom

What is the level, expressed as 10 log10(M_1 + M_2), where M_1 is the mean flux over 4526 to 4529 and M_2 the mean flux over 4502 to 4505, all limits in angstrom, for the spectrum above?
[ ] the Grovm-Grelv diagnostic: 16.77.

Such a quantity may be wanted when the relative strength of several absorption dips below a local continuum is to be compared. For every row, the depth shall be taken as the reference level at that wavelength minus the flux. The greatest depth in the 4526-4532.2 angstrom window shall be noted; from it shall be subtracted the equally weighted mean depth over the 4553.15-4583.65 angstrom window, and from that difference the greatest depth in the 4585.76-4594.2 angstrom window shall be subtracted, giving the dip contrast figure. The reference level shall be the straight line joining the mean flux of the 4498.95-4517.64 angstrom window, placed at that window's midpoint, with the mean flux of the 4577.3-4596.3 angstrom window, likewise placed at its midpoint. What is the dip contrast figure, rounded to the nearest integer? 3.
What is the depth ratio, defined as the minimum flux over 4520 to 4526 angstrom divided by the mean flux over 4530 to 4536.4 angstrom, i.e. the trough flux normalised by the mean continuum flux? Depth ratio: 1.2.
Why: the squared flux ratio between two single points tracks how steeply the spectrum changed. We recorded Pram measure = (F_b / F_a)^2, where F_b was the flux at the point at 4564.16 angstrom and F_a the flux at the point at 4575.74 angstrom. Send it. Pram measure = 1.0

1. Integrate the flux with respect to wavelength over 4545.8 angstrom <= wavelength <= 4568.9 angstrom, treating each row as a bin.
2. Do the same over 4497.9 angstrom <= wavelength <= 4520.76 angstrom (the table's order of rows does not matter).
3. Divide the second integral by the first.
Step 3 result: 0.92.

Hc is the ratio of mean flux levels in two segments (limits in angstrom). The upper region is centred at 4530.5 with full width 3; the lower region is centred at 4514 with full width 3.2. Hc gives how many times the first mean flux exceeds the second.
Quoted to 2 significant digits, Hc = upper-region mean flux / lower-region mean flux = 0.87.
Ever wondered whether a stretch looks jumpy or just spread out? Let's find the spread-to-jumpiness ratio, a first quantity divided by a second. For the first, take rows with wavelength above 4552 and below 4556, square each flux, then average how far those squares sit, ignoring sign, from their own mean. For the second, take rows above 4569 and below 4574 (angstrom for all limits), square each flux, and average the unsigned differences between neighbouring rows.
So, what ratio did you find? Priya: 1.3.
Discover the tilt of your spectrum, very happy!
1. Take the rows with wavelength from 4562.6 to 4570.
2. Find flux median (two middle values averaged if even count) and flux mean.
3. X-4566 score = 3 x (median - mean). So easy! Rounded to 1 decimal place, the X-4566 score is -0.8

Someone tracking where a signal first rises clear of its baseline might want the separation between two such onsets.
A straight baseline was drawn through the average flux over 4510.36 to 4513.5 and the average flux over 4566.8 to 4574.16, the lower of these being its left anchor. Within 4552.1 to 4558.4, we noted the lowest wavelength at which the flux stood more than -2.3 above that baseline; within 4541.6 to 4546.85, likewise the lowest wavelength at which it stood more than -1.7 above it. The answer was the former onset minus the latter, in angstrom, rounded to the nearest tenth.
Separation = 14.7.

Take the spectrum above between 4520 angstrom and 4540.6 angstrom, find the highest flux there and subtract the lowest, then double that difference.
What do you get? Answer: 21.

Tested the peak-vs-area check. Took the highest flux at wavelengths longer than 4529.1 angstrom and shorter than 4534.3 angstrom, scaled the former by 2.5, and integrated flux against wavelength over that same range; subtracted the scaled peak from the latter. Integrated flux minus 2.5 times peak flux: 48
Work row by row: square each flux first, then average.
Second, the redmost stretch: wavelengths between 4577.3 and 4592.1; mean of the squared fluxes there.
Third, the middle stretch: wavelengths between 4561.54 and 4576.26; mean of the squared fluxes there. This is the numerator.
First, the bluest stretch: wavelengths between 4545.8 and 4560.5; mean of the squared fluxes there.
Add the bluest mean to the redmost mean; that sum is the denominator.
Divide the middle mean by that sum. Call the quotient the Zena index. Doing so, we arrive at 0.63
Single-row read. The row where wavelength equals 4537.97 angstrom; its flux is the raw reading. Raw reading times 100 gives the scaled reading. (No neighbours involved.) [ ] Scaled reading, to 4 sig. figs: 2405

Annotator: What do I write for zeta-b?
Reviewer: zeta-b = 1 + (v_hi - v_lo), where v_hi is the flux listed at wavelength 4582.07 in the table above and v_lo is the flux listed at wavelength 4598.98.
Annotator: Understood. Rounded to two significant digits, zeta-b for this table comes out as -3.6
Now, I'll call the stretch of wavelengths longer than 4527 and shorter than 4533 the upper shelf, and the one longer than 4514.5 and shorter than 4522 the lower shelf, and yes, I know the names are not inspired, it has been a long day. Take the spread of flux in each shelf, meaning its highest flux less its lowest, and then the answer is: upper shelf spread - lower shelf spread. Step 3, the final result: 1.6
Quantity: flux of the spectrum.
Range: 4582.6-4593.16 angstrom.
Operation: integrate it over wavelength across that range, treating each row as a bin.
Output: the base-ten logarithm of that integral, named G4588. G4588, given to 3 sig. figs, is 2.44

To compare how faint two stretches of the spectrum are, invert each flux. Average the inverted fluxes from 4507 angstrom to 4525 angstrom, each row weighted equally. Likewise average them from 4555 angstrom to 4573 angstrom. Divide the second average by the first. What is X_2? 0.86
